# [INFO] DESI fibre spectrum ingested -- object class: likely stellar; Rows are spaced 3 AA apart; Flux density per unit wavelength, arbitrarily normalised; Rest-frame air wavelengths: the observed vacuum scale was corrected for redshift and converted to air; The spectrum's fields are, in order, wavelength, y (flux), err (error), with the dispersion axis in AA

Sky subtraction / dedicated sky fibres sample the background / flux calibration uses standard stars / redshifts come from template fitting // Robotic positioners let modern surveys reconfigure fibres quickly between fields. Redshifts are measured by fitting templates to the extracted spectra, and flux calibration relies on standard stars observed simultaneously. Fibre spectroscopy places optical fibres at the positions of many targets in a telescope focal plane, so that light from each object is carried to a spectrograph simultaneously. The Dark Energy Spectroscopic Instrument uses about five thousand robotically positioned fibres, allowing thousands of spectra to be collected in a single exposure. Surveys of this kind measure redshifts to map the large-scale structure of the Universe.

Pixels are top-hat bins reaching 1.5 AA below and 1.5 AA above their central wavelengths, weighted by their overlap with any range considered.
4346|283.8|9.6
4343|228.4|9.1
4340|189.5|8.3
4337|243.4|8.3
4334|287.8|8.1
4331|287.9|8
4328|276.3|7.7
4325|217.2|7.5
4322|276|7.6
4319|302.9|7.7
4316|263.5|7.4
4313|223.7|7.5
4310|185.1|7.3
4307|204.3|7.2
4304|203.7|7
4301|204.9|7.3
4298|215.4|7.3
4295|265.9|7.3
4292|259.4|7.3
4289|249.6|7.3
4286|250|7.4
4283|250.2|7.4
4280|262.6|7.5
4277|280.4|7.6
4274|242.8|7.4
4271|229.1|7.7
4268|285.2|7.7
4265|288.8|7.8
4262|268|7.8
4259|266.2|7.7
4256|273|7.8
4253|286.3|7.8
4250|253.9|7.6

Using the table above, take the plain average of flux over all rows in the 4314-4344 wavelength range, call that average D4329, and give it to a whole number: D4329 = 257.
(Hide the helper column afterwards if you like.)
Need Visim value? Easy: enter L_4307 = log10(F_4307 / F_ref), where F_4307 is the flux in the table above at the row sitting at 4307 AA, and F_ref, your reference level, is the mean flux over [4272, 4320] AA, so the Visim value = -0.07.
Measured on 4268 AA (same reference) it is 0.07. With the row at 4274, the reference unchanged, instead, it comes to 0.00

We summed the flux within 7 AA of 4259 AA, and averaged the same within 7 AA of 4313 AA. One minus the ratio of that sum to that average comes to -4.9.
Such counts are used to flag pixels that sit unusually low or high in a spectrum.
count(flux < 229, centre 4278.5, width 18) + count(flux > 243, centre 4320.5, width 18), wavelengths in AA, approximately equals 4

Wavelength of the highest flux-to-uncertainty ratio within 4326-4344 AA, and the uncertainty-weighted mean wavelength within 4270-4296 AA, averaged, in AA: 4306.9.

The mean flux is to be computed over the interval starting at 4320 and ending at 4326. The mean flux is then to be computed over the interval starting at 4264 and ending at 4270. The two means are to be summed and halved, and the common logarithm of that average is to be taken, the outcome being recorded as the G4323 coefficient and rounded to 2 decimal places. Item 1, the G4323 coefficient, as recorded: 2.43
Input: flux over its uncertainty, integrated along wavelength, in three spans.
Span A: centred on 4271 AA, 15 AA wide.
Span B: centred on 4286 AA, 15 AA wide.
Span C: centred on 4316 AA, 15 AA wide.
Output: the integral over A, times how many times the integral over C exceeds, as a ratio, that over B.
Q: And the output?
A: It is 503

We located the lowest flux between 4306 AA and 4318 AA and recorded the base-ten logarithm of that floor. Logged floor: 2.27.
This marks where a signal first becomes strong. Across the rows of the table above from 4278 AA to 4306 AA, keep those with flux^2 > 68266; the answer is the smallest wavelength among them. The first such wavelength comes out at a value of 4280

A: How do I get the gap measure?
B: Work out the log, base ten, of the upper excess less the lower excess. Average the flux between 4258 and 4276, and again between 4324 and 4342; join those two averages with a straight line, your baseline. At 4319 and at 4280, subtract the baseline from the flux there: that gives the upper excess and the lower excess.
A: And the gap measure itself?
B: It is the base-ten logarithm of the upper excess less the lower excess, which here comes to 1.7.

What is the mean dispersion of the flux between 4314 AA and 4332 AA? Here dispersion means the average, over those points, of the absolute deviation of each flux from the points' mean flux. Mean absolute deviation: 20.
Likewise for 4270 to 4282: 18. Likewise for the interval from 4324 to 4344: 32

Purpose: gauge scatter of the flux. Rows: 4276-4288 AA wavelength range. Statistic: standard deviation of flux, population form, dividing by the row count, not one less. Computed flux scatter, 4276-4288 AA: 12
